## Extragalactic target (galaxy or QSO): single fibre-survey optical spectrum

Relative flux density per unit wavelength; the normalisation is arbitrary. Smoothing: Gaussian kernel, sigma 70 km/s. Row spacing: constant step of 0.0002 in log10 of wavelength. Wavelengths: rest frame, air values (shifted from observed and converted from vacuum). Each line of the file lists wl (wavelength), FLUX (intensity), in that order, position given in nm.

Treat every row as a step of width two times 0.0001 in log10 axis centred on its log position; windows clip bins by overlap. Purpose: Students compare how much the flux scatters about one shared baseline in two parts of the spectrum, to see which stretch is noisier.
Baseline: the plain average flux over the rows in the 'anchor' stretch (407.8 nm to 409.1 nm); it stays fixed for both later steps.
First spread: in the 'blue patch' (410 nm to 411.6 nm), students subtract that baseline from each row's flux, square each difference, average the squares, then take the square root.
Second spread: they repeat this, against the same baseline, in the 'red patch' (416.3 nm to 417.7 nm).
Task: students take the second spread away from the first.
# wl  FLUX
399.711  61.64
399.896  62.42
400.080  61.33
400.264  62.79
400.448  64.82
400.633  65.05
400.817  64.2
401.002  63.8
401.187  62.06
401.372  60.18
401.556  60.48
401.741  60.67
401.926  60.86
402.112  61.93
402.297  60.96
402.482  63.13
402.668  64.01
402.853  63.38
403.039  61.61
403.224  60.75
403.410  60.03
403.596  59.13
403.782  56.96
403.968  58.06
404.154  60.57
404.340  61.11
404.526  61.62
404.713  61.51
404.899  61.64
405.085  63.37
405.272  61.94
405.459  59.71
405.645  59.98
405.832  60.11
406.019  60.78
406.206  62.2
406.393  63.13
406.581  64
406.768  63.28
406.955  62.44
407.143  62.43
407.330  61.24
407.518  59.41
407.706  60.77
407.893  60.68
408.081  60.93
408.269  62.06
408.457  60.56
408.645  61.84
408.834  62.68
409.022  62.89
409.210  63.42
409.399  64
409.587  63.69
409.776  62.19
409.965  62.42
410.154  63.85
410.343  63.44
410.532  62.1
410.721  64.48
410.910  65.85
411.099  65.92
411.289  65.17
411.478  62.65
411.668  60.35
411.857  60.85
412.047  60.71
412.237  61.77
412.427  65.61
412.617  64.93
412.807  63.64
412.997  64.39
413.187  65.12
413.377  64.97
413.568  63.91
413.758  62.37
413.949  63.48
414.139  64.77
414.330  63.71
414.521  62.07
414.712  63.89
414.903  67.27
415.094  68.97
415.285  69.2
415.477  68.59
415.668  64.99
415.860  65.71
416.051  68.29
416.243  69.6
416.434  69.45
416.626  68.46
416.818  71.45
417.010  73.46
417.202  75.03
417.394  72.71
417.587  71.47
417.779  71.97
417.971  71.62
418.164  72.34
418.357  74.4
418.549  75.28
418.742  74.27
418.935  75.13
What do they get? -7.4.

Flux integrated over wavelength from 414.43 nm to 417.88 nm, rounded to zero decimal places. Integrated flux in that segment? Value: 238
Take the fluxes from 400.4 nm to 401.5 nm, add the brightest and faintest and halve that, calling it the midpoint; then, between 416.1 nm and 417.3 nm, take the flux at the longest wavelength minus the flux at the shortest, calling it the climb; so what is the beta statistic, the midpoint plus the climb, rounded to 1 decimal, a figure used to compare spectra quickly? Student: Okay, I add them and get 68.0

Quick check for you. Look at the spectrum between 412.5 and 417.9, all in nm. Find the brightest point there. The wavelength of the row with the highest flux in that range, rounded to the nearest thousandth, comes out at 417.202 nm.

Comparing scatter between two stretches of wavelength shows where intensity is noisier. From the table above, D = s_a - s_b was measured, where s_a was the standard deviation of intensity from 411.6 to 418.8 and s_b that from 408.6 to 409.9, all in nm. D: 3.7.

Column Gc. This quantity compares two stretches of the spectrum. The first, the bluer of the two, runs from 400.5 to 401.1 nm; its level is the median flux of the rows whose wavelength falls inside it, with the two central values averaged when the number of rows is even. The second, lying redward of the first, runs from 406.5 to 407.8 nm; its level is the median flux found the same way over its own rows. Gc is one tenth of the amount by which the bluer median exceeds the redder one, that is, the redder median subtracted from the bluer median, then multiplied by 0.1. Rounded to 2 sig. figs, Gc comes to 0.18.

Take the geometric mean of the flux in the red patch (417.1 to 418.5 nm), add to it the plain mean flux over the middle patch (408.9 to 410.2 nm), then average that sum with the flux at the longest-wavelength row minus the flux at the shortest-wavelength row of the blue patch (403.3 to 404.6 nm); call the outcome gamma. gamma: 69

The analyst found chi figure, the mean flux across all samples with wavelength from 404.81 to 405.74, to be 61.3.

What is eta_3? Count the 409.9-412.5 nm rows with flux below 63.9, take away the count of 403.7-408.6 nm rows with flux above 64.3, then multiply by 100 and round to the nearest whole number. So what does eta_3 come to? 900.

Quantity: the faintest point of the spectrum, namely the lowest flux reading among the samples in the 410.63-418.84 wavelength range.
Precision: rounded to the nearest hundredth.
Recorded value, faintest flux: 60.35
